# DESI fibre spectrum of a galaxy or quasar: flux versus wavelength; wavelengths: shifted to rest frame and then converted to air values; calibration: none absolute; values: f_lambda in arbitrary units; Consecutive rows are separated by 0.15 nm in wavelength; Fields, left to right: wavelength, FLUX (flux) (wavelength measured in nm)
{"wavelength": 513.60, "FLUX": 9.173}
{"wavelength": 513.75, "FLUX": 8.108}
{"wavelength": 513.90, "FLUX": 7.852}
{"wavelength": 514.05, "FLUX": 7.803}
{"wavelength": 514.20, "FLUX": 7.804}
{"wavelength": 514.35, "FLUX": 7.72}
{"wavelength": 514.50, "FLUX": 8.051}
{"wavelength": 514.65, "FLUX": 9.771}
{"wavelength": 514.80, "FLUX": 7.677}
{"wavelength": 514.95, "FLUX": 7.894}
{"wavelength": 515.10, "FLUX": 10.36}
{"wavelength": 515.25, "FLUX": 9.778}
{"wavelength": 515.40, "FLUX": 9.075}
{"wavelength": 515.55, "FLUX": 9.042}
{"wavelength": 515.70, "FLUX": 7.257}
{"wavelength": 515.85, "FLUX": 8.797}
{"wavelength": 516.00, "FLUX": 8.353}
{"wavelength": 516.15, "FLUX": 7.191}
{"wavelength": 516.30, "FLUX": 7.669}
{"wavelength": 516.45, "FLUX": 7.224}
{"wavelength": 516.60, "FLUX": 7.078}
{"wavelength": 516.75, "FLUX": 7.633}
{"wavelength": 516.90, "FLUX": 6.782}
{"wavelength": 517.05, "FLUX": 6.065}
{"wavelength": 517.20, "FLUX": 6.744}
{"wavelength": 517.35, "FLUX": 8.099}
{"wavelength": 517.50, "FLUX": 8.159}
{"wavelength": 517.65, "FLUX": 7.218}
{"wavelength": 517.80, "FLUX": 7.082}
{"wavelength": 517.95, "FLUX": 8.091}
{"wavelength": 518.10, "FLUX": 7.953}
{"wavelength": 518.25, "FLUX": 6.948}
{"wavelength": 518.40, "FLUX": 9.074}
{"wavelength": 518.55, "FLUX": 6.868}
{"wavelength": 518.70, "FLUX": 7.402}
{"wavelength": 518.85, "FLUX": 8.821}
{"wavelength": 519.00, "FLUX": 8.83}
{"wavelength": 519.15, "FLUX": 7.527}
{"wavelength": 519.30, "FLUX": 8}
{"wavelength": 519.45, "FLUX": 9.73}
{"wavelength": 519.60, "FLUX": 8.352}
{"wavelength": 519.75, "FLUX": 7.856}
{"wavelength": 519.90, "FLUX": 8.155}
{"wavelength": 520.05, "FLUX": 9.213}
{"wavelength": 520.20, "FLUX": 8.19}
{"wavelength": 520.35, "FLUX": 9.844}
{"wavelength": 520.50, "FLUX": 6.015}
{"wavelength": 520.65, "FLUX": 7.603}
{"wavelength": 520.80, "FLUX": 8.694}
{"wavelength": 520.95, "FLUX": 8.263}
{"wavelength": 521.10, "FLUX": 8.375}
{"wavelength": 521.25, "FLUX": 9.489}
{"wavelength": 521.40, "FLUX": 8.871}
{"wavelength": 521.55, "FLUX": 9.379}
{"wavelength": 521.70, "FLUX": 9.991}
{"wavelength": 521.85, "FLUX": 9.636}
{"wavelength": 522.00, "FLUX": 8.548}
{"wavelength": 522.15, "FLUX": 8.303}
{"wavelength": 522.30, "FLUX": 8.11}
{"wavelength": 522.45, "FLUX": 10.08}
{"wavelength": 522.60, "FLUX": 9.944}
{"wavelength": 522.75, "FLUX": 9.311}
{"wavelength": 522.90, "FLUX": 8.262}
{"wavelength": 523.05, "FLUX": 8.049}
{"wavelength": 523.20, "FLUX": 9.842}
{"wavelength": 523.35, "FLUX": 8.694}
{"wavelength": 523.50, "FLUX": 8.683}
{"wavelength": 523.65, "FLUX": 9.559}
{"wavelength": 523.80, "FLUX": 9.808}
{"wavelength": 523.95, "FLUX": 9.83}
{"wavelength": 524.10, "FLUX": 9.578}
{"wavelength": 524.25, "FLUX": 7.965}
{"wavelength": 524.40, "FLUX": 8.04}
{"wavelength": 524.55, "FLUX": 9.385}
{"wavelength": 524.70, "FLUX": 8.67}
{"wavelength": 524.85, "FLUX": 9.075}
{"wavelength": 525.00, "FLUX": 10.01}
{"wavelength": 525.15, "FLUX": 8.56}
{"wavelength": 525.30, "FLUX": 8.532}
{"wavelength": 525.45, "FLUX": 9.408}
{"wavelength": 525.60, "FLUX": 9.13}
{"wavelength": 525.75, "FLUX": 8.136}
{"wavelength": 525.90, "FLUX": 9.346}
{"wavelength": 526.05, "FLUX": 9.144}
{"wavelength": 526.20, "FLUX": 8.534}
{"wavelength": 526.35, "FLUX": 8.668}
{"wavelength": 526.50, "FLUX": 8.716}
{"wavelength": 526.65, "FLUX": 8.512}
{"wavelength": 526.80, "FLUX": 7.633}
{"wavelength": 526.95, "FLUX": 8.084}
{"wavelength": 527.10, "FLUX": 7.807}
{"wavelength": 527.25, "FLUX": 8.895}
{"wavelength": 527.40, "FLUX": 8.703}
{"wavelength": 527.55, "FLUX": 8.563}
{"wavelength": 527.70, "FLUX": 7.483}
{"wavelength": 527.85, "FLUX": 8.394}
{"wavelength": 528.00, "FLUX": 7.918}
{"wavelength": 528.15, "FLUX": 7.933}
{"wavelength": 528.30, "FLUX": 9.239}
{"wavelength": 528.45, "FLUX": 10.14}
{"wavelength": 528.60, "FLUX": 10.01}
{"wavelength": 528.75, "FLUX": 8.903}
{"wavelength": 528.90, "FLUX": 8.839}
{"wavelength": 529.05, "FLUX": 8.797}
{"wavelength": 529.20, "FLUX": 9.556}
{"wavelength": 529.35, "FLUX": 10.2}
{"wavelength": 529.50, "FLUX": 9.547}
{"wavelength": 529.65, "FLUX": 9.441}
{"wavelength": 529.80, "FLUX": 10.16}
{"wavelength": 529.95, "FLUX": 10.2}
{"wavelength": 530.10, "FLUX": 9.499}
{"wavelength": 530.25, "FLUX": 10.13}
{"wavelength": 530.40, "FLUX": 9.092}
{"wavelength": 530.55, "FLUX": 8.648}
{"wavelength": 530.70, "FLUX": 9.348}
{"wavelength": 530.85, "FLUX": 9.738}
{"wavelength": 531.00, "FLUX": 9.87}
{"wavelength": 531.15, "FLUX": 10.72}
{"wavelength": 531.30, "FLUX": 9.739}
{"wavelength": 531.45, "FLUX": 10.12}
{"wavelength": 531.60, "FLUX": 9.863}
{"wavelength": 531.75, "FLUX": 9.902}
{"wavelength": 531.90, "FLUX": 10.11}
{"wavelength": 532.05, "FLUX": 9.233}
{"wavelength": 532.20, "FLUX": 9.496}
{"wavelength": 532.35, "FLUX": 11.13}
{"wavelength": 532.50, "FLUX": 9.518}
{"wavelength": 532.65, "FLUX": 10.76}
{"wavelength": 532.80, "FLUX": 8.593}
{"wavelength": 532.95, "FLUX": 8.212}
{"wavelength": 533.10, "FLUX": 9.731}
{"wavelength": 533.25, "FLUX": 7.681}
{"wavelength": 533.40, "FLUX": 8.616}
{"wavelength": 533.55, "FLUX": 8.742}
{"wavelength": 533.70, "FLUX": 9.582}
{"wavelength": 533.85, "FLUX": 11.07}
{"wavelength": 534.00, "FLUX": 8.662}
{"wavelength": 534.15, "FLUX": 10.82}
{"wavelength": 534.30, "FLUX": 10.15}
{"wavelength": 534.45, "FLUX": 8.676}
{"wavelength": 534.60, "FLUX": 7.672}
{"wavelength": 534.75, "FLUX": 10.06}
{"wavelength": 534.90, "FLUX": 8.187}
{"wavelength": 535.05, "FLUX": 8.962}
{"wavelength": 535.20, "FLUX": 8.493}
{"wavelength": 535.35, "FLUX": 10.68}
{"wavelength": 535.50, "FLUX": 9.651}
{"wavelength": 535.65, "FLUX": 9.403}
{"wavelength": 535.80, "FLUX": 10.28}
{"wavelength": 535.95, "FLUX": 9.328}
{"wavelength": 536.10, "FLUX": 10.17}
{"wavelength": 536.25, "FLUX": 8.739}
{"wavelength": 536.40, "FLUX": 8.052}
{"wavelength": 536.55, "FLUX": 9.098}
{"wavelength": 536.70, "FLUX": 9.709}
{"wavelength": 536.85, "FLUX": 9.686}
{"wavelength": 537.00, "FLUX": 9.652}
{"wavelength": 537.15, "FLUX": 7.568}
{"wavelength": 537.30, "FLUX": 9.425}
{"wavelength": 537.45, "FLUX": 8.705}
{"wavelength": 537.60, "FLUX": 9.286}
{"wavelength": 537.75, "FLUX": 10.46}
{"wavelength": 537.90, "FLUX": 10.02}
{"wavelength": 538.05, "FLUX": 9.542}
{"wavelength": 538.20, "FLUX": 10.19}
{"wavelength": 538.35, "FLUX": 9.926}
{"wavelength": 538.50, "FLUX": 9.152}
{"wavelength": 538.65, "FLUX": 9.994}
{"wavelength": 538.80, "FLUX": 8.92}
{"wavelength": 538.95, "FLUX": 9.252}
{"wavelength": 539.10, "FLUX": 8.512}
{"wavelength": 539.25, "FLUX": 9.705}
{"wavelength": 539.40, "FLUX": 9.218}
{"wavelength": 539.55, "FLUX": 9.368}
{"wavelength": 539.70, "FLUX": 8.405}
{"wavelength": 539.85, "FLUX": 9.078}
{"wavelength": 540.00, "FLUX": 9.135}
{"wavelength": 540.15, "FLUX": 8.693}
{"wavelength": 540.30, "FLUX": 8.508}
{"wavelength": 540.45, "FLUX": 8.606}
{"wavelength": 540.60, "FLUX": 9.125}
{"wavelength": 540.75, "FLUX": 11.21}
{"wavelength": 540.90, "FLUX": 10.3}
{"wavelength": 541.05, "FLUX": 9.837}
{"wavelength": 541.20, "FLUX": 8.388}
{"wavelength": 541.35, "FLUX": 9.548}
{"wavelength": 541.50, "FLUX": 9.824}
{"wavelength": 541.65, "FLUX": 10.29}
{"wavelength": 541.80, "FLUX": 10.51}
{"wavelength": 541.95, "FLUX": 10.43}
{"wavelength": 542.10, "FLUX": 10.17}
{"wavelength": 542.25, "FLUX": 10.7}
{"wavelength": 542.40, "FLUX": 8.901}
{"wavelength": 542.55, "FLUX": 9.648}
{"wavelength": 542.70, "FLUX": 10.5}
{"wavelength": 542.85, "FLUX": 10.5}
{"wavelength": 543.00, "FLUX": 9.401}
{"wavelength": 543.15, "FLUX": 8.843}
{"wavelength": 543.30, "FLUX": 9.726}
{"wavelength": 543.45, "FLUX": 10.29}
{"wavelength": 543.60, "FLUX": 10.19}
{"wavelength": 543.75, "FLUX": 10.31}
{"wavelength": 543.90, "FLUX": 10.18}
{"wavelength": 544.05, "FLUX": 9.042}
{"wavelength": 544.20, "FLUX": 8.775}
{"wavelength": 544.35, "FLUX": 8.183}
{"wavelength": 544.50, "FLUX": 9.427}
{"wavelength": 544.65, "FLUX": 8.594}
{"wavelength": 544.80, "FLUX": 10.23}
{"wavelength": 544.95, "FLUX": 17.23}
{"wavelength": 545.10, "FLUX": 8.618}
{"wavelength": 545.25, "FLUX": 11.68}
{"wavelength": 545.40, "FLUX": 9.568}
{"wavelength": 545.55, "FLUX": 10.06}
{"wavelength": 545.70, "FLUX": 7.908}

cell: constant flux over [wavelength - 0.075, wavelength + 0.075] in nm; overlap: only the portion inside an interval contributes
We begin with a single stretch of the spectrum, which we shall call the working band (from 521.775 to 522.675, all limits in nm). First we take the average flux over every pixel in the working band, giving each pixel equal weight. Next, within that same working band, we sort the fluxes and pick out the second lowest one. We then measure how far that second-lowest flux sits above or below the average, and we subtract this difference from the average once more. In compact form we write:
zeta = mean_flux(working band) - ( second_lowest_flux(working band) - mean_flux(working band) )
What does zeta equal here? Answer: 9.90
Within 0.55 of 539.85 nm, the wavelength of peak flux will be 539.55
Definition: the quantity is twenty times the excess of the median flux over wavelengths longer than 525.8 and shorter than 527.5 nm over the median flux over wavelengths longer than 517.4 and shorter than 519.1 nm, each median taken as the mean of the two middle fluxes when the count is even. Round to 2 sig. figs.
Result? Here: 14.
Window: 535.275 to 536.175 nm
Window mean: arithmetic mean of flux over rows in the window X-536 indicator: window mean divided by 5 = 1.98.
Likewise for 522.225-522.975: 1.83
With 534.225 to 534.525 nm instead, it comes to 1.88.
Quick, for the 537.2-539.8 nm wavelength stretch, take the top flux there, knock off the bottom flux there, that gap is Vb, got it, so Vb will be 2.1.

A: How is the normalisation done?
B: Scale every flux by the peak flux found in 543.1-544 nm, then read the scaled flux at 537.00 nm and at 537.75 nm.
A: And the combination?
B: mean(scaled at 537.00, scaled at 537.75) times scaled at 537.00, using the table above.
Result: 0.91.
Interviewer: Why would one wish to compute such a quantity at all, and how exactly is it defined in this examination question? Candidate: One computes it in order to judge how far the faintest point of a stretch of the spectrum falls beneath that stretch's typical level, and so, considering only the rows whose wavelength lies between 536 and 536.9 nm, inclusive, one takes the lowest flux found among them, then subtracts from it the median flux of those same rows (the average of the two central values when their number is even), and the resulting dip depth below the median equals -1.3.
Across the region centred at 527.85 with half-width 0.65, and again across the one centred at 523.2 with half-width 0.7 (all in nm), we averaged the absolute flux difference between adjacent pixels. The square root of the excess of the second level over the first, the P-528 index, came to 0.3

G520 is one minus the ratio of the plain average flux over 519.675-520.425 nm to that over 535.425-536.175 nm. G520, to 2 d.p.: 0.11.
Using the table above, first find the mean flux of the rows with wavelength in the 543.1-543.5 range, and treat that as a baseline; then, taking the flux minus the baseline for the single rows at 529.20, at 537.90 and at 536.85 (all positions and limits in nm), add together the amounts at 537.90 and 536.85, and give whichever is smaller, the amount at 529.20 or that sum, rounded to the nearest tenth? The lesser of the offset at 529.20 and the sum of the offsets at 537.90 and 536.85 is -0.1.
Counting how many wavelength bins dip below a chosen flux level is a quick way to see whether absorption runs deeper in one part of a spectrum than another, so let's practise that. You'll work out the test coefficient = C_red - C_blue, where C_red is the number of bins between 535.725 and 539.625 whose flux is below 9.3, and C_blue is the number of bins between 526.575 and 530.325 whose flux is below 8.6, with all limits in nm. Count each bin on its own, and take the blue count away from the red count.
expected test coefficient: 2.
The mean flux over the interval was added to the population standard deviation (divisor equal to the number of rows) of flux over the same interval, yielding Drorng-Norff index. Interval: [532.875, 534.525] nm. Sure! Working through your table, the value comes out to 10.3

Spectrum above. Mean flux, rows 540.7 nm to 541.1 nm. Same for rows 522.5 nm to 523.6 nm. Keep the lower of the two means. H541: 9.0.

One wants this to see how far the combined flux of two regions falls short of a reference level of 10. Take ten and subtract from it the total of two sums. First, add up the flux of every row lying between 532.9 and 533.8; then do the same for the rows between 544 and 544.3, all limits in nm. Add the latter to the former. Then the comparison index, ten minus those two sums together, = -60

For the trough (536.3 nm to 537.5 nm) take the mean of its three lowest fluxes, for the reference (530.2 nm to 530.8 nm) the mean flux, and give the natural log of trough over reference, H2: -0.14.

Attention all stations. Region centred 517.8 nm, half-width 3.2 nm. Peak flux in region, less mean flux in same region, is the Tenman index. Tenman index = 2.3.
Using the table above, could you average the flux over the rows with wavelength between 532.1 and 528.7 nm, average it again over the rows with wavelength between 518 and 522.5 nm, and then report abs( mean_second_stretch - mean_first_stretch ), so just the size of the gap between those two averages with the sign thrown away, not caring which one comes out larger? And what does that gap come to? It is 1.2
